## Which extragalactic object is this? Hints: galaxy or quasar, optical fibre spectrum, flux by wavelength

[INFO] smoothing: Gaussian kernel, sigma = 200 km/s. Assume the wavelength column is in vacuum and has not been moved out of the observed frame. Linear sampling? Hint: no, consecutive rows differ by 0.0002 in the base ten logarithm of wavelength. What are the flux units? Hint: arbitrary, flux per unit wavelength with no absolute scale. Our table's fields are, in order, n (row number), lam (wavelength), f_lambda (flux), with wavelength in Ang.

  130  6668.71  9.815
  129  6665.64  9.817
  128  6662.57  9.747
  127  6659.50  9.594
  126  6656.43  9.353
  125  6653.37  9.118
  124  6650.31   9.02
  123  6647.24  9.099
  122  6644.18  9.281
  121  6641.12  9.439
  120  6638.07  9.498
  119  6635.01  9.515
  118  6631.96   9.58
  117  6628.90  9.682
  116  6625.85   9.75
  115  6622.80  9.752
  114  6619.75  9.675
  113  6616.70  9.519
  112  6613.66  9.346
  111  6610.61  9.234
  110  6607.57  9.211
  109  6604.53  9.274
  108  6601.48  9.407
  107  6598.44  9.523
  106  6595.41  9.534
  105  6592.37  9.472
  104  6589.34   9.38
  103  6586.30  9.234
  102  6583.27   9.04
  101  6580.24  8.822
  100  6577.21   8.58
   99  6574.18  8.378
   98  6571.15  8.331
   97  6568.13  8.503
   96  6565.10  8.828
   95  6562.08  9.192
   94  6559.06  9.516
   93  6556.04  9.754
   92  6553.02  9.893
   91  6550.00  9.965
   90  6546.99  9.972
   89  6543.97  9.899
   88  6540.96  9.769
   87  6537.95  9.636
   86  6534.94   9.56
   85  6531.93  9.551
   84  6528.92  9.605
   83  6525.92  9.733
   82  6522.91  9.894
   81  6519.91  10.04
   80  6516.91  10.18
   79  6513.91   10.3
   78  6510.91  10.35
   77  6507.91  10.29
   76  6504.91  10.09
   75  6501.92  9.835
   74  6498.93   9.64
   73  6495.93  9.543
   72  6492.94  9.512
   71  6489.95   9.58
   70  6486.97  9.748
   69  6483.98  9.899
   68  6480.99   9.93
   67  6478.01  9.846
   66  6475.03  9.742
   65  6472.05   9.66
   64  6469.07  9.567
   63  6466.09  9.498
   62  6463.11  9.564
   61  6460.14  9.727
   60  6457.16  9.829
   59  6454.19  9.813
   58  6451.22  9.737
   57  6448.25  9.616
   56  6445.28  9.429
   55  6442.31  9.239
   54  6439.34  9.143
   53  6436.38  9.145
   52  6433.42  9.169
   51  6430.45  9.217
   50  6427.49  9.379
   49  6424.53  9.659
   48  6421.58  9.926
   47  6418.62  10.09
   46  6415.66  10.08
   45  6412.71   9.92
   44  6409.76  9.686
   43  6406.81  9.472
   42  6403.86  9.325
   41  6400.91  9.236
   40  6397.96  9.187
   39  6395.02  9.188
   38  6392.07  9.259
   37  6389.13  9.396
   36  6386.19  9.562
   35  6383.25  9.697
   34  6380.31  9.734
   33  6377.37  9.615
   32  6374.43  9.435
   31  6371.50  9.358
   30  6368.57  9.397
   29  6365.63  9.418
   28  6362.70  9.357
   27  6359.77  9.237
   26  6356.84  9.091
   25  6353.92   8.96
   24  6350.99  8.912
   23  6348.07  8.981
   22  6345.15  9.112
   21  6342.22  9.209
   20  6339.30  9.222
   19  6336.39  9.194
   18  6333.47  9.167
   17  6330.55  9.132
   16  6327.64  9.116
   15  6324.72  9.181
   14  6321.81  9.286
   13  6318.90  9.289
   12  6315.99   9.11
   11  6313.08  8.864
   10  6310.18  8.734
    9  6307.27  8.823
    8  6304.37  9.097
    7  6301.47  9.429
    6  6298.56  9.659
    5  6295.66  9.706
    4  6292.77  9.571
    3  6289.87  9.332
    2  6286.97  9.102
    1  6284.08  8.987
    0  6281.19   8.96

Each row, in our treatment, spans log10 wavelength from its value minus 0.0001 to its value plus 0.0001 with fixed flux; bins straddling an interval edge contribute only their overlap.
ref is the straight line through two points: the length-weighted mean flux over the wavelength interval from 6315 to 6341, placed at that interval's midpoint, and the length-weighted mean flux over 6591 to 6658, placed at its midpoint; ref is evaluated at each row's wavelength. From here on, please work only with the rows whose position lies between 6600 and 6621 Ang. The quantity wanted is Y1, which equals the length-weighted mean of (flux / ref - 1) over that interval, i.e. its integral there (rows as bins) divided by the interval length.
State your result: 0.00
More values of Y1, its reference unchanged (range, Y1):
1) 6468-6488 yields 0.05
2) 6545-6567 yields 0.02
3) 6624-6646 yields 0.01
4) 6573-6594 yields -0.04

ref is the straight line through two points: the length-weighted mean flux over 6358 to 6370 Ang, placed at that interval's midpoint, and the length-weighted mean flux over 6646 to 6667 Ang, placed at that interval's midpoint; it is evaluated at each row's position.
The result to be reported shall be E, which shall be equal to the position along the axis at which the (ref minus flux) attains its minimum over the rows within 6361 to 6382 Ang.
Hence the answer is 6380.31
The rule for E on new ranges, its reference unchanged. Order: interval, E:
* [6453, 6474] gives 6457.16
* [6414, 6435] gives 6418.62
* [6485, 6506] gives 6504.91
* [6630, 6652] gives 6631.96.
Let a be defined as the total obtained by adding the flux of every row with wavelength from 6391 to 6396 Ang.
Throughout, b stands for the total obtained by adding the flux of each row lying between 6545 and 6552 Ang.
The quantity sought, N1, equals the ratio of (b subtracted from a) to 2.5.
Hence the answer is -0.60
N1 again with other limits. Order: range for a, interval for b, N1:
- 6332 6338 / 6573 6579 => 0.56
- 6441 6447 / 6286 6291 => 0.09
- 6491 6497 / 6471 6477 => -0.14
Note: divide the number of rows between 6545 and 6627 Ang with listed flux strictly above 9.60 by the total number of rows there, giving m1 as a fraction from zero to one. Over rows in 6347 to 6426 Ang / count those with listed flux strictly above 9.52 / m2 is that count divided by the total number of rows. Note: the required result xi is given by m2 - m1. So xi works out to 0.1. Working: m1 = 0.26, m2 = 0.37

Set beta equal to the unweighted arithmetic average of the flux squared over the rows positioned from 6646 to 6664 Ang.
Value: 87.0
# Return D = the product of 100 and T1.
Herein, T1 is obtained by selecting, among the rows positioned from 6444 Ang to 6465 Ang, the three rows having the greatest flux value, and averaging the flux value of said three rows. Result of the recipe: 979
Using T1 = 9.79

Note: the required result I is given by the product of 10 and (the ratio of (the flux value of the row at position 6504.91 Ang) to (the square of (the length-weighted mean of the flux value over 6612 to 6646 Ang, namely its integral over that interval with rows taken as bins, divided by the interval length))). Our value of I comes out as 1.11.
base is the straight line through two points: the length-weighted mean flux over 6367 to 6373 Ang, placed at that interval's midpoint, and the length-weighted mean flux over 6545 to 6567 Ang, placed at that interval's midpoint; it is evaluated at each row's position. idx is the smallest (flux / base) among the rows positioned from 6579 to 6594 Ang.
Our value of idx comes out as 0.92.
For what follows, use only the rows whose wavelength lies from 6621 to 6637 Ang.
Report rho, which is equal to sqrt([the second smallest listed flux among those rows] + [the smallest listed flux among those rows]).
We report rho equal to 4.37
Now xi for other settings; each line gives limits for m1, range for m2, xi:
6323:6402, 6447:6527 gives 0.8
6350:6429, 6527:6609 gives 0.1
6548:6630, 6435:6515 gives 0.5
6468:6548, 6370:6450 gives -0.4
